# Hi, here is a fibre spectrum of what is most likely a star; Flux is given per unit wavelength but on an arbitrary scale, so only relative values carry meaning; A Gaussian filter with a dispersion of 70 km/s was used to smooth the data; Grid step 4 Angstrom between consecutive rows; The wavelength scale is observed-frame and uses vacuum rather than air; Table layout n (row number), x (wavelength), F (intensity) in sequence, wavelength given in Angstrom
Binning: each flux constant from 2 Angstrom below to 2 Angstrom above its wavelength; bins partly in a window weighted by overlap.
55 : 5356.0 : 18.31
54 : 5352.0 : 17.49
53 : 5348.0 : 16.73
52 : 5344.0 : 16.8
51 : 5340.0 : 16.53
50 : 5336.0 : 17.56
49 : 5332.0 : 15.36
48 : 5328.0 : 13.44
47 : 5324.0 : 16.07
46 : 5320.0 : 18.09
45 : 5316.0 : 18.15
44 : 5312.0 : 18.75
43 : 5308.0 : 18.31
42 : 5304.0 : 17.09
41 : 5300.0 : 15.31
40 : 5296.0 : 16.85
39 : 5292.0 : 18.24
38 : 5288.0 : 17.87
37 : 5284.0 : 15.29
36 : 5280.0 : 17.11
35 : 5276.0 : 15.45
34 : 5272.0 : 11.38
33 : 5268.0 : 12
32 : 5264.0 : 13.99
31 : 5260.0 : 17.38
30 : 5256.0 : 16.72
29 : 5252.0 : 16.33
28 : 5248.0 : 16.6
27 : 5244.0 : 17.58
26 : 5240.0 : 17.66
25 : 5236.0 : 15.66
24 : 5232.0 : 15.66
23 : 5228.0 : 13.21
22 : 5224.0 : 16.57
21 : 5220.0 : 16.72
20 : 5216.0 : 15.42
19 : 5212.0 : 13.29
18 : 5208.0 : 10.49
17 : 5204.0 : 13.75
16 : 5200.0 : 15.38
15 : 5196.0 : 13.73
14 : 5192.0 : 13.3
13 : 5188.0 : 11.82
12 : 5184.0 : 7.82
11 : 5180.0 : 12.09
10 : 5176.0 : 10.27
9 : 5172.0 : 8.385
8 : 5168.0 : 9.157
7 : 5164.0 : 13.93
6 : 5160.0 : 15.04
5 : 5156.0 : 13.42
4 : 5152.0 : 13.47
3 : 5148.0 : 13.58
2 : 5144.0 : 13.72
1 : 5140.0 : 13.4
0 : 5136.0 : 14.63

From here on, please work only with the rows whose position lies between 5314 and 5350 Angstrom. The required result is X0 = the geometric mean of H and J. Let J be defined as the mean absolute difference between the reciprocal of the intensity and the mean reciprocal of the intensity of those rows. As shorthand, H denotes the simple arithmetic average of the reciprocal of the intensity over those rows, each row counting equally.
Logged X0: 0.016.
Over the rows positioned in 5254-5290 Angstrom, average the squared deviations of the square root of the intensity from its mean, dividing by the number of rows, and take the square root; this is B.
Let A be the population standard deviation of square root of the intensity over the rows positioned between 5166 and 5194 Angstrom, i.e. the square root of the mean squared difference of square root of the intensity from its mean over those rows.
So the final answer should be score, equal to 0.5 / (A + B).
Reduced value 0.85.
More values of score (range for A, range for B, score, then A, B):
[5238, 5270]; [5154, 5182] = 0.85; 0.244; 0.35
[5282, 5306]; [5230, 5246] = 1.92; 0.140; 0.12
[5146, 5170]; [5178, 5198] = 0.84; 0.271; 0.32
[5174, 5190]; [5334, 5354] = 1.56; 0.271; 0.05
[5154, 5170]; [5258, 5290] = 0.80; 0.326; 0.30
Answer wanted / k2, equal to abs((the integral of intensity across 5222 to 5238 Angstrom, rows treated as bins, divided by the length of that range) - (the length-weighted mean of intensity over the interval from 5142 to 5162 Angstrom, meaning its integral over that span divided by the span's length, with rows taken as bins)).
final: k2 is 1.43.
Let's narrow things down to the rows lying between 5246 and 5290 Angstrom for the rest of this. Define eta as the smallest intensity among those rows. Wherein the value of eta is 11.38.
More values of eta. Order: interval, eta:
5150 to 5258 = 7.82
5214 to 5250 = 13.21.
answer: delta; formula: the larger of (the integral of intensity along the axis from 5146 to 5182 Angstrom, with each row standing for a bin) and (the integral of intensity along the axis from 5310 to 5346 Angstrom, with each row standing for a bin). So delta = 603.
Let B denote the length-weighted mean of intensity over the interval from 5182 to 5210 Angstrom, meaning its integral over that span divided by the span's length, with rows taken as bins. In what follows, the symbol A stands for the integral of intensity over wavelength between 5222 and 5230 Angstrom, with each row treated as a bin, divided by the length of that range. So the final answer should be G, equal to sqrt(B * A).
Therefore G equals 13.5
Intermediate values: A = 15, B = 12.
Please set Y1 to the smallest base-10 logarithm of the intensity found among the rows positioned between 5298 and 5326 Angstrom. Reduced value 1.18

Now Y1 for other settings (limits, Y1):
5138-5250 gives 0.89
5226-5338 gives 1.06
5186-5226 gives 1.02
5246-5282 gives 1.06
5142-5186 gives 0.89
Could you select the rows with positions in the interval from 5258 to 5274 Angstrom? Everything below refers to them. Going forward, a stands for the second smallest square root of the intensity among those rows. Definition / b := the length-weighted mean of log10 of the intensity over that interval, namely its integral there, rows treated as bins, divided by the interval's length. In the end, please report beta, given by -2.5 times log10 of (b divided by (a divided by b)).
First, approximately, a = 3.46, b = 1.13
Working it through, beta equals 1.08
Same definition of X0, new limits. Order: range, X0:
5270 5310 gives 0.020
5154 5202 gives 0.039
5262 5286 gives 0.026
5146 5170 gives 0.028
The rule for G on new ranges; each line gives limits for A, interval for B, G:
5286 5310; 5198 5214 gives 15.1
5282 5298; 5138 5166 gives 15.3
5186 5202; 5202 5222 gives 13.7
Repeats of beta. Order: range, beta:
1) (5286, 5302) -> 1.08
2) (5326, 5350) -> 1.08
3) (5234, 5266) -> 1.07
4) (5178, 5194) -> 1.25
